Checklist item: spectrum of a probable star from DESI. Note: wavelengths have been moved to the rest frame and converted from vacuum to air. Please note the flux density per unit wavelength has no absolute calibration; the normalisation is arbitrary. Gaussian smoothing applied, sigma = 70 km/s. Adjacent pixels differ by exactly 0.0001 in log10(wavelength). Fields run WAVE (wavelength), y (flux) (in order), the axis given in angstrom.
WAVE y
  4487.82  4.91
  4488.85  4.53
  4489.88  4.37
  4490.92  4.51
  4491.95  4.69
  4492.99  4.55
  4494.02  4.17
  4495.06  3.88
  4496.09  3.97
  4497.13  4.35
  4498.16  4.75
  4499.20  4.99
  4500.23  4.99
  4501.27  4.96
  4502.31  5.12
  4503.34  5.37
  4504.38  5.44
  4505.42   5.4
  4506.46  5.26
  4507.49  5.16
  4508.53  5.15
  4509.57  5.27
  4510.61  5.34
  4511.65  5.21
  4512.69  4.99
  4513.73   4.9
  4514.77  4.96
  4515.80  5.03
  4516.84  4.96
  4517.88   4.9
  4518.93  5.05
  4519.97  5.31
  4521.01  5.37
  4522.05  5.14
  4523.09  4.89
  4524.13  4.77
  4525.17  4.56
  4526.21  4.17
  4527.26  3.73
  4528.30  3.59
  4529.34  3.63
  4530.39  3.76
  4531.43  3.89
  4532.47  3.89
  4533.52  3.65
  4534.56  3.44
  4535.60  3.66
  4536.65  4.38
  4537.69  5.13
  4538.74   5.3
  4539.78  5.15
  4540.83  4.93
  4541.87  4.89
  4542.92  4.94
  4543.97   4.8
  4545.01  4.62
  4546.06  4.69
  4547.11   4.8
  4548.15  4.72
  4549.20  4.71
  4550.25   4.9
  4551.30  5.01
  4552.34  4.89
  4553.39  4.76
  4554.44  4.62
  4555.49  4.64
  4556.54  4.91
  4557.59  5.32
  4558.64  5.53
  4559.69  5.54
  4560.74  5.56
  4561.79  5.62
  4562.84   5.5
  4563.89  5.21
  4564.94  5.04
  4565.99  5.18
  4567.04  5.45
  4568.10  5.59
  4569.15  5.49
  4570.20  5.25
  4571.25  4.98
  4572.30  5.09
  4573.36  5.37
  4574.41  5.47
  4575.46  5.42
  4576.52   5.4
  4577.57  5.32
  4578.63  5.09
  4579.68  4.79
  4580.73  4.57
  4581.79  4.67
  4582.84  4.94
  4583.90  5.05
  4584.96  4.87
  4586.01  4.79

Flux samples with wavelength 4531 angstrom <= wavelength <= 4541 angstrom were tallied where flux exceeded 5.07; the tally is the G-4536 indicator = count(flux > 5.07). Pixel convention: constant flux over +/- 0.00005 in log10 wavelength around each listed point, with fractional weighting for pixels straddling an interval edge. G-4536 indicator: 3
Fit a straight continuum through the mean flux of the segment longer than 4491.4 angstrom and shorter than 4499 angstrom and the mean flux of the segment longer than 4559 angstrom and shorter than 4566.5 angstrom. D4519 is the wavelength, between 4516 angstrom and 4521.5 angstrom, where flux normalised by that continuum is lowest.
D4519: 4517.88 angstrom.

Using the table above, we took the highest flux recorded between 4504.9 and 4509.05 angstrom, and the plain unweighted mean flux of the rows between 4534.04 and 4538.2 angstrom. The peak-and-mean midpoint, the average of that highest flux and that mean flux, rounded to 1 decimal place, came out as 4.8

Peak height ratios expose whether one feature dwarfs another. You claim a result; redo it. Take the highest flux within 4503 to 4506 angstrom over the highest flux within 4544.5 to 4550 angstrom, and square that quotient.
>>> 1.28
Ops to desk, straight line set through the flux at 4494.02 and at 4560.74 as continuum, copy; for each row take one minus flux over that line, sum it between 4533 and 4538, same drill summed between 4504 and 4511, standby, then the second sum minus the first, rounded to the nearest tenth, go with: -2.3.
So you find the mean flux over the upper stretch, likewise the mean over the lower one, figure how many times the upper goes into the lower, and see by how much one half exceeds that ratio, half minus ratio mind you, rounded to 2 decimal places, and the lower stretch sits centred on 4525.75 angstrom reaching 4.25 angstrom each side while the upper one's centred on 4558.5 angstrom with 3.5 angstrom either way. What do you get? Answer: -0.31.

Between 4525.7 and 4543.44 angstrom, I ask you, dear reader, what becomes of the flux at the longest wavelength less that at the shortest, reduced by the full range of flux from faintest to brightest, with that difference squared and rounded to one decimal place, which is 1.2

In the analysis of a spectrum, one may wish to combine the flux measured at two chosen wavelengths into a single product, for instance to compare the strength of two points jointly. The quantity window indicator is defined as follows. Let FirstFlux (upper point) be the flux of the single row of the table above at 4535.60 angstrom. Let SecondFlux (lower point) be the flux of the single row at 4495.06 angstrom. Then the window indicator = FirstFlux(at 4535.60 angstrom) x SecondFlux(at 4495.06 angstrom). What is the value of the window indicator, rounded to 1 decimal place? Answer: 14.2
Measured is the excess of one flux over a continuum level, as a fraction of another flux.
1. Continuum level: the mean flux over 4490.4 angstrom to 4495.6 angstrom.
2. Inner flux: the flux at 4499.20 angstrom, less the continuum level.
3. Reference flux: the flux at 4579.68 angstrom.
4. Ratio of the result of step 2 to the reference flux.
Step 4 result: 0.13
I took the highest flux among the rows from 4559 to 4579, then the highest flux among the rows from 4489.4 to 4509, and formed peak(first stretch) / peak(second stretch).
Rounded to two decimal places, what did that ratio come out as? 1.03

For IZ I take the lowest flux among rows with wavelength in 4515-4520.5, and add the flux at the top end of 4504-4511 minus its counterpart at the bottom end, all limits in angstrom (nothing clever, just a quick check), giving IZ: 4.8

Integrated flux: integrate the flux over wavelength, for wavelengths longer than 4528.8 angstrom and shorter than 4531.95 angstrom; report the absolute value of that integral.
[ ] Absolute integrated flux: 11.8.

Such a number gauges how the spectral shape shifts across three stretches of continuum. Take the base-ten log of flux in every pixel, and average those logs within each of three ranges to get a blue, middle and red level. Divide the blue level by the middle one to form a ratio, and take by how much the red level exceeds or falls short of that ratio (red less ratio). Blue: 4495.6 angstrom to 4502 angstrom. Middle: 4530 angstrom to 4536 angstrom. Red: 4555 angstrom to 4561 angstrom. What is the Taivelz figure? -0.45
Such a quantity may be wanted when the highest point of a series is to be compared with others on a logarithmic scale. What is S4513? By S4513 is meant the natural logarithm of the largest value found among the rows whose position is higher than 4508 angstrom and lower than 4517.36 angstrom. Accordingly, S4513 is 1.68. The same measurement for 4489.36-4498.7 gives 1.56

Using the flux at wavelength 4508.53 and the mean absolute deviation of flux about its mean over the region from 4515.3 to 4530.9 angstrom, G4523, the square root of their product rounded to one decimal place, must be 1.7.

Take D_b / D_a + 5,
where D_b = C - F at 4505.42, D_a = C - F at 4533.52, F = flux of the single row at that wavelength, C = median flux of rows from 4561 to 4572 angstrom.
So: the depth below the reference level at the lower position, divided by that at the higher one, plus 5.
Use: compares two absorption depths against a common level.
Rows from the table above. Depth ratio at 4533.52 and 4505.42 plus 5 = 5.0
